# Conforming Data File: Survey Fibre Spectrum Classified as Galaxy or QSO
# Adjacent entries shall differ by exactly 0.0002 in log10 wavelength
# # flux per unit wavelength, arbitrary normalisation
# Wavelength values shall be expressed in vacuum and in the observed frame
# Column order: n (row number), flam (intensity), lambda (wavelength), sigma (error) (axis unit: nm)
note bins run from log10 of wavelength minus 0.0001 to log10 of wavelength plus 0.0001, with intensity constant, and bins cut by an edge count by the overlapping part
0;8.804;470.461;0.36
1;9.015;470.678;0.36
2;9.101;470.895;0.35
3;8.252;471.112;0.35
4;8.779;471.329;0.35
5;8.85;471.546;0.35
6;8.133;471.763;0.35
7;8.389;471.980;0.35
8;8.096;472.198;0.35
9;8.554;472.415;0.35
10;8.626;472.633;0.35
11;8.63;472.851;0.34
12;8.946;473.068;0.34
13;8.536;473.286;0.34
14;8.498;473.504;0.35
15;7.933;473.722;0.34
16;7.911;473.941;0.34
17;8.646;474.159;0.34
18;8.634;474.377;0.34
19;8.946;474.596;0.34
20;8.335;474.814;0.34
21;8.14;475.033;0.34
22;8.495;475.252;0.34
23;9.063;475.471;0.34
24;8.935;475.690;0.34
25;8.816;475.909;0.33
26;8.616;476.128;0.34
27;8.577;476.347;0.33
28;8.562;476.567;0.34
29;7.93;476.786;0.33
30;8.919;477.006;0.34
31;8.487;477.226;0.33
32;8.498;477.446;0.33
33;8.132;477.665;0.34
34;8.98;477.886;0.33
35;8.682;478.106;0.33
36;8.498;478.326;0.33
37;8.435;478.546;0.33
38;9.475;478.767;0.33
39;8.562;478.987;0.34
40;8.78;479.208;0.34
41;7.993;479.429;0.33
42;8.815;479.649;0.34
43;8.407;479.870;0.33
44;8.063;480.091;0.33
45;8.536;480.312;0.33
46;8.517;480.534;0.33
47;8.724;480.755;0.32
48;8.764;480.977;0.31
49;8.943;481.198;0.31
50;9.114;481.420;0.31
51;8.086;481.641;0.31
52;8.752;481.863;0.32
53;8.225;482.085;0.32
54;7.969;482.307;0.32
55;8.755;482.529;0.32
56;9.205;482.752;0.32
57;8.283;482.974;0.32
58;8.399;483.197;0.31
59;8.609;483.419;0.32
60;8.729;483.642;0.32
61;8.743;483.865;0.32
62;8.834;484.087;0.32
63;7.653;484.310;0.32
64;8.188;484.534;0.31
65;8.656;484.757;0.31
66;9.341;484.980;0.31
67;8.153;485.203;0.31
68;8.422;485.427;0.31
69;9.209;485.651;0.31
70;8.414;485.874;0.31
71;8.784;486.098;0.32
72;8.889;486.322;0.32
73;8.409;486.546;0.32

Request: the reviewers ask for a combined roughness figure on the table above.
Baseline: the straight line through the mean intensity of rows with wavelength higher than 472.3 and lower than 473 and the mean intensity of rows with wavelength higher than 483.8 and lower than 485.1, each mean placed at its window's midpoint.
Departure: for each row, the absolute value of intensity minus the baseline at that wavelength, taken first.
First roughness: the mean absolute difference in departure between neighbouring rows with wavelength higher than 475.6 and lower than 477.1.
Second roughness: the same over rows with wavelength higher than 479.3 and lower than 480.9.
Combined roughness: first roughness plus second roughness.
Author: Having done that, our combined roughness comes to 0.44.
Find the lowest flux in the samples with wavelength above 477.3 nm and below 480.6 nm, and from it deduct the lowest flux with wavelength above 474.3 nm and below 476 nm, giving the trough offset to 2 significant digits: -0.15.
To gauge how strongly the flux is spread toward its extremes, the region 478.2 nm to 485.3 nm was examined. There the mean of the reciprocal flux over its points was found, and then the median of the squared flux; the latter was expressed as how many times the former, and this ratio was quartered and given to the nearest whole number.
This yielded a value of 158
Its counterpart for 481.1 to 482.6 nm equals 163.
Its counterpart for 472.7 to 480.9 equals 157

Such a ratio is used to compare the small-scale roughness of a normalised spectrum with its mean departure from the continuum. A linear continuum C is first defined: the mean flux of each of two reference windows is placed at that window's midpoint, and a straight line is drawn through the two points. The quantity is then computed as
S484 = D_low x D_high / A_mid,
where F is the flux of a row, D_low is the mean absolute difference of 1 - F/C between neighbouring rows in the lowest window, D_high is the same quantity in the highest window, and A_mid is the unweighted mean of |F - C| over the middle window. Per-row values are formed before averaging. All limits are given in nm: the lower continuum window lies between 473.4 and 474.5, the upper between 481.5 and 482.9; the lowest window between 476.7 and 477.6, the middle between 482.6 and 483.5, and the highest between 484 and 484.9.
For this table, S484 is 0.017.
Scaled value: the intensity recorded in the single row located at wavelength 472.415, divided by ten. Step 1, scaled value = 0.86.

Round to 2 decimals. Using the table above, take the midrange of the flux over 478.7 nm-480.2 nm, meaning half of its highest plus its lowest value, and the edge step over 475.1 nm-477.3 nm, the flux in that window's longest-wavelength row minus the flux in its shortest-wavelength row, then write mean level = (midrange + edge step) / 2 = 4.36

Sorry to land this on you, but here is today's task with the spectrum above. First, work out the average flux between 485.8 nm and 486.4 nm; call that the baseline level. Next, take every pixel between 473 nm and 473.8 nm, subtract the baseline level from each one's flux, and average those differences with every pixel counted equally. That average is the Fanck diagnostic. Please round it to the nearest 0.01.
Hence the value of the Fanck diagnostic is -0.22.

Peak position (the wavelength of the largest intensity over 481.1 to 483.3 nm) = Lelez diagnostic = 482.752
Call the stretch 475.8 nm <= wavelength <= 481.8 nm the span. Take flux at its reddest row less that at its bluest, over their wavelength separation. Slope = -0.13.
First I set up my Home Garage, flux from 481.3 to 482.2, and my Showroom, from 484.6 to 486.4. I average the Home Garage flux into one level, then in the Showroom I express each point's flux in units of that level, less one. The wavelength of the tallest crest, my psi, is 484.980 nm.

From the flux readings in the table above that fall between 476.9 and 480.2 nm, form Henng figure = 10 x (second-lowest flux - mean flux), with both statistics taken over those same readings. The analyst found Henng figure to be -5.2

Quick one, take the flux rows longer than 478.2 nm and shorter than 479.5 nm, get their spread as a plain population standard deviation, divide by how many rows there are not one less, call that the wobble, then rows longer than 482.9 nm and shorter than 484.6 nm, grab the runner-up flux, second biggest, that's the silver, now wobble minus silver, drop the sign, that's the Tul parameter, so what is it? 8.30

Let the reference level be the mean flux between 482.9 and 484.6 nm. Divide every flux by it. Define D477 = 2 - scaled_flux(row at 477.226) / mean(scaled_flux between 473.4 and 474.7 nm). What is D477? 0.99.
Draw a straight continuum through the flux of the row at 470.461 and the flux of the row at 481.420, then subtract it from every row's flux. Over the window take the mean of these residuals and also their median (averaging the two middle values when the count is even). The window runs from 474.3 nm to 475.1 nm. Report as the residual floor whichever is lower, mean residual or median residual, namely -0.436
